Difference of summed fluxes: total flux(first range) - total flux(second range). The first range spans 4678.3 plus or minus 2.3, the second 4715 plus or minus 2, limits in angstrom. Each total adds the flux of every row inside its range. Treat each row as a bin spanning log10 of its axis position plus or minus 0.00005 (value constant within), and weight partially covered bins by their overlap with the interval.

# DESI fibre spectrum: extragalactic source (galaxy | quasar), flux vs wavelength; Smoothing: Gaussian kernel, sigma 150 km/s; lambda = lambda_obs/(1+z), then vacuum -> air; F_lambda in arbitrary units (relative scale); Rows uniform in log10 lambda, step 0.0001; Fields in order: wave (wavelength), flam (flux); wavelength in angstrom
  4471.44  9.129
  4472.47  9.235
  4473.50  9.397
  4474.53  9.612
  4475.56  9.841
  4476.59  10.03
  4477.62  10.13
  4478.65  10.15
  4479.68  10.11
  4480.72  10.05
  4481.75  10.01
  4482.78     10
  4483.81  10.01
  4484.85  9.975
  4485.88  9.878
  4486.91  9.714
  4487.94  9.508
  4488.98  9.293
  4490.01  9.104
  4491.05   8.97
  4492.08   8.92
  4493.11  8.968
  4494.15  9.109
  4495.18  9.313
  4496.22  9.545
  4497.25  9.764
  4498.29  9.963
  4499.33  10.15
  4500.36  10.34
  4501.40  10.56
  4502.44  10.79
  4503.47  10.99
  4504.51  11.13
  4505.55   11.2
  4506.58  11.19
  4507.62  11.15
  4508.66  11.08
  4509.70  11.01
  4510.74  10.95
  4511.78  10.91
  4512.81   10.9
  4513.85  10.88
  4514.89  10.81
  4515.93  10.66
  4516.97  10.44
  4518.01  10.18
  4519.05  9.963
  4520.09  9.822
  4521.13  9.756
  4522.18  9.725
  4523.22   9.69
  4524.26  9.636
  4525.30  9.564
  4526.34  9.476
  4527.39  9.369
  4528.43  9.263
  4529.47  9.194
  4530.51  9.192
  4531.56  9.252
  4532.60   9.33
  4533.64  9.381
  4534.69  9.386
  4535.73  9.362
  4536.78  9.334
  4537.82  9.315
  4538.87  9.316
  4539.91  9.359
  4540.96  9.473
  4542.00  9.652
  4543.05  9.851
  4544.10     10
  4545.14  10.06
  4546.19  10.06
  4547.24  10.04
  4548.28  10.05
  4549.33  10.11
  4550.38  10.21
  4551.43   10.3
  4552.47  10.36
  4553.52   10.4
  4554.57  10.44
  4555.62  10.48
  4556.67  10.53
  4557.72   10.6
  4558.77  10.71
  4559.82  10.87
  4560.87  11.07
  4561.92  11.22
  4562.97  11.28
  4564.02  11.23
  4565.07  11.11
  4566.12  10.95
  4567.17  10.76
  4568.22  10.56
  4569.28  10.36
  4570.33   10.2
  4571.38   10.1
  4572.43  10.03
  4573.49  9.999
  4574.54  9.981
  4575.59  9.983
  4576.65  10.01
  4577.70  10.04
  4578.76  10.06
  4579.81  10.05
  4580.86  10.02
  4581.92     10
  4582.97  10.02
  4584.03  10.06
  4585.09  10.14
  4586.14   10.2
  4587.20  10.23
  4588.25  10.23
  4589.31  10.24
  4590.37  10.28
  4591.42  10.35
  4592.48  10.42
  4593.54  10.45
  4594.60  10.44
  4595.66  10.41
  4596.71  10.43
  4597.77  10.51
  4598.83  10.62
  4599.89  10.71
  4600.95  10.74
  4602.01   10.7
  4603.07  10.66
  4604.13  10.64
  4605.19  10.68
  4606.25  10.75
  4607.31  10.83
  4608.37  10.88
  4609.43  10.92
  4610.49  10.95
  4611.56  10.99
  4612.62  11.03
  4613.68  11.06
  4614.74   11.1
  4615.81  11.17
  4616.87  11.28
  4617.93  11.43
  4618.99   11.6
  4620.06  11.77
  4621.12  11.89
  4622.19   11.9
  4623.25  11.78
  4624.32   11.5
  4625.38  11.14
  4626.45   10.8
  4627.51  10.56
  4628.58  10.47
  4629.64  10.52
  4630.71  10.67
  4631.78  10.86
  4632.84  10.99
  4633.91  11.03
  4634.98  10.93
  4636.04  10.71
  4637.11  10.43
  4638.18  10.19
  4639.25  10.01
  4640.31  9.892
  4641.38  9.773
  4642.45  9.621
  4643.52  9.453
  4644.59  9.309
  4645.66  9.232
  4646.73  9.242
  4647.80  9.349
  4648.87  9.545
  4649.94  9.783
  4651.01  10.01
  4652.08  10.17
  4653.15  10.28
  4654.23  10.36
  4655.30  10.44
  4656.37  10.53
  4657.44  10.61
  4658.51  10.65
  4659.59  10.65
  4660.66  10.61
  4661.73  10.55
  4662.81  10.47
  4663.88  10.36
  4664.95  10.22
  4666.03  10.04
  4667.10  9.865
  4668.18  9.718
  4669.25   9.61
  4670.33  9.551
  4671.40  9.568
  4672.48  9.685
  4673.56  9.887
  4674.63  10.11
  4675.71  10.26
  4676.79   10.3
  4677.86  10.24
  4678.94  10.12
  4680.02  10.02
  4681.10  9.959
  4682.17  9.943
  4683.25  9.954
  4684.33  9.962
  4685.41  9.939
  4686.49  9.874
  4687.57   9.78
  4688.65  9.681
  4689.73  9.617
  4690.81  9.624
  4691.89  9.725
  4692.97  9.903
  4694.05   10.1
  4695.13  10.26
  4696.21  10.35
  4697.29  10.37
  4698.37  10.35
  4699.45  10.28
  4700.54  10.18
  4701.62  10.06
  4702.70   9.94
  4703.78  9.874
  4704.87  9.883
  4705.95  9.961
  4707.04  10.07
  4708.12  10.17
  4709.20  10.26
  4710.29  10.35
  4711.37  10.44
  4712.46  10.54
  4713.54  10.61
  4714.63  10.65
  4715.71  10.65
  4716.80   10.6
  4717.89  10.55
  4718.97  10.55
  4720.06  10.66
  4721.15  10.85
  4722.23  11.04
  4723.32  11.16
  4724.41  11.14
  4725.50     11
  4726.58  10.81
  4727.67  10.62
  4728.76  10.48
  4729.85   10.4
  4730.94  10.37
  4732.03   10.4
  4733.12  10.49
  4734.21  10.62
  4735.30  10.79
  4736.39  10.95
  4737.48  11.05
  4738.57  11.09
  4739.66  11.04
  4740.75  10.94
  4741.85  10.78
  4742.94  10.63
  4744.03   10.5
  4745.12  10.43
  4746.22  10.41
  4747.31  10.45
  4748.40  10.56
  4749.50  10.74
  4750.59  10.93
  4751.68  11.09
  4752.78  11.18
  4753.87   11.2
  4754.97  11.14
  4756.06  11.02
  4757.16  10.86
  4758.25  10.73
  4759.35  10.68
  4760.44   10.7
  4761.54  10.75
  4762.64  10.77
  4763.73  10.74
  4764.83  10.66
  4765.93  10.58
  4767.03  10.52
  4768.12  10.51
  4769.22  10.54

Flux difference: -2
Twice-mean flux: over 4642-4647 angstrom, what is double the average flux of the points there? 18.7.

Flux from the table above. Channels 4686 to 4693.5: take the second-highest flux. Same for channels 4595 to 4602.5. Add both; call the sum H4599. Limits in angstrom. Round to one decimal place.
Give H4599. 20.6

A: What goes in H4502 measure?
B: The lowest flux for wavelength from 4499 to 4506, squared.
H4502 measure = 103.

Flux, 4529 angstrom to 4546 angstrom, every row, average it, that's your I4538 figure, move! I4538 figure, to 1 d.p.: 9.5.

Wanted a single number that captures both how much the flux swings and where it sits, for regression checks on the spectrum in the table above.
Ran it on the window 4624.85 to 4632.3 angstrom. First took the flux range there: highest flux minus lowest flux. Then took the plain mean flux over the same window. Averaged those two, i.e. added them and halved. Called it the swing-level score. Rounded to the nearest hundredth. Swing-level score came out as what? 5.69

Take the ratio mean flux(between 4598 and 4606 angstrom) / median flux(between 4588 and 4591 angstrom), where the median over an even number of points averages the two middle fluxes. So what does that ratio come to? 1.04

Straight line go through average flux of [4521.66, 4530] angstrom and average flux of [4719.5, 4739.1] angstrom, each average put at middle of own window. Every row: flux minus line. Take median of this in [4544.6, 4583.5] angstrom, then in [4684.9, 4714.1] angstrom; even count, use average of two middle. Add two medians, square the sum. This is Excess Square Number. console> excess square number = 0.00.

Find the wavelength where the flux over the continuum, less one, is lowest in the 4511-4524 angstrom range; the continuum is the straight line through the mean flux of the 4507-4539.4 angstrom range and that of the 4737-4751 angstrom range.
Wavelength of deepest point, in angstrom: 4523.22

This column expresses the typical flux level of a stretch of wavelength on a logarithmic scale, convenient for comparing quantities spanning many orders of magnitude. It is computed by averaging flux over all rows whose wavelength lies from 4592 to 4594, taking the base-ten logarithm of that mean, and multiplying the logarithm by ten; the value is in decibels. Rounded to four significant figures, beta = 10.18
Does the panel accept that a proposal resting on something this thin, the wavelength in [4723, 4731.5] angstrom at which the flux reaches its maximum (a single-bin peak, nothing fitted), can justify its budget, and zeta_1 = 4723.32 angstrom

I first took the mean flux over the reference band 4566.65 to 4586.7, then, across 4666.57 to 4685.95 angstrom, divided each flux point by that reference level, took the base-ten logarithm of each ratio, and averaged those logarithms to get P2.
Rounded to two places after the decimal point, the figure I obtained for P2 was -0.01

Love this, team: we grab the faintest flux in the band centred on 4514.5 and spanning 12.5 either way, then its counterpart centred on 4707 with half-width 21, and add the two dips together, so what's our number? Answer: 19.1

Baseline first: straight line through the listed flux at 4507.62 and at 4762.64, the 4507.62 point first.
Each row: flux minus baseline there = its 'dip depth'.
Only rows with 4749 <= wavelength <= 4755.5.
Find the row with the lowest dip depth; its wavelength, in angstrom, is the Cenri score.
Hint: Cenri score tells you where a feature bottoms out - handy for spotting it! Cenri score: 4749.50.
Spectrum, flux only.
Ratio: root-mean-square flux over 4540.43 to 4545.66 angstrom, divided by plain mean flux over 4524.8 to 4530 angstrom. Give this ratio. 1.05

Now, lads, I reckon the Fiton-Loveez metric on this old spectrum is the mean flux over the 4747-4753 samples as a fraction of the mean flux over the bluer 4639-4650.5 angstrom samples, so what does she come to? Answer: 1.13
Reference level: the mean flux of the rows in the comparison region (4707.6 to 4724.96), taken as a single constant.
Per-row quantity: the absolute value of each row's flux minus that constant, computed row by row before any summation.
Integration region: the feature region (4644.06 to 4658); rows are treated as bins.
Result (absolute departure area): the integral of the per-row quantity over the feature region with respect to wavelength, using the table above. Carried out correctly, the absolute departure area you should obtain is 10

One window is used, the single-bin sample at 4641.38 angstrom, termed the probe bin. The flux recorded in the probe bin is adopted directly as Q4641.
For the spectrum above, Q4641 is 9.773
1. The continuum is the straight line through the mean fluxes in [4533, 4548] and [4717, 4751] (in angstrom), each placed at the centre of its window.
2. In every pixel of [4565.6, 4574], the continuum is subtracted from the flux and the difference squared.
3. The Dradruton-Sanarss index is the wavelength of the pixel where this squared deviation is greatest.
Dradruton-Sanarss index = 4566.12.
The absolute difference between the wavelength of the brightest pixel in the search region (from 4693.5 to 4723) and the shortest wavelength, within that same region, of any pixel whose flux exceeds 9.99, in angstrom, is 28.2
